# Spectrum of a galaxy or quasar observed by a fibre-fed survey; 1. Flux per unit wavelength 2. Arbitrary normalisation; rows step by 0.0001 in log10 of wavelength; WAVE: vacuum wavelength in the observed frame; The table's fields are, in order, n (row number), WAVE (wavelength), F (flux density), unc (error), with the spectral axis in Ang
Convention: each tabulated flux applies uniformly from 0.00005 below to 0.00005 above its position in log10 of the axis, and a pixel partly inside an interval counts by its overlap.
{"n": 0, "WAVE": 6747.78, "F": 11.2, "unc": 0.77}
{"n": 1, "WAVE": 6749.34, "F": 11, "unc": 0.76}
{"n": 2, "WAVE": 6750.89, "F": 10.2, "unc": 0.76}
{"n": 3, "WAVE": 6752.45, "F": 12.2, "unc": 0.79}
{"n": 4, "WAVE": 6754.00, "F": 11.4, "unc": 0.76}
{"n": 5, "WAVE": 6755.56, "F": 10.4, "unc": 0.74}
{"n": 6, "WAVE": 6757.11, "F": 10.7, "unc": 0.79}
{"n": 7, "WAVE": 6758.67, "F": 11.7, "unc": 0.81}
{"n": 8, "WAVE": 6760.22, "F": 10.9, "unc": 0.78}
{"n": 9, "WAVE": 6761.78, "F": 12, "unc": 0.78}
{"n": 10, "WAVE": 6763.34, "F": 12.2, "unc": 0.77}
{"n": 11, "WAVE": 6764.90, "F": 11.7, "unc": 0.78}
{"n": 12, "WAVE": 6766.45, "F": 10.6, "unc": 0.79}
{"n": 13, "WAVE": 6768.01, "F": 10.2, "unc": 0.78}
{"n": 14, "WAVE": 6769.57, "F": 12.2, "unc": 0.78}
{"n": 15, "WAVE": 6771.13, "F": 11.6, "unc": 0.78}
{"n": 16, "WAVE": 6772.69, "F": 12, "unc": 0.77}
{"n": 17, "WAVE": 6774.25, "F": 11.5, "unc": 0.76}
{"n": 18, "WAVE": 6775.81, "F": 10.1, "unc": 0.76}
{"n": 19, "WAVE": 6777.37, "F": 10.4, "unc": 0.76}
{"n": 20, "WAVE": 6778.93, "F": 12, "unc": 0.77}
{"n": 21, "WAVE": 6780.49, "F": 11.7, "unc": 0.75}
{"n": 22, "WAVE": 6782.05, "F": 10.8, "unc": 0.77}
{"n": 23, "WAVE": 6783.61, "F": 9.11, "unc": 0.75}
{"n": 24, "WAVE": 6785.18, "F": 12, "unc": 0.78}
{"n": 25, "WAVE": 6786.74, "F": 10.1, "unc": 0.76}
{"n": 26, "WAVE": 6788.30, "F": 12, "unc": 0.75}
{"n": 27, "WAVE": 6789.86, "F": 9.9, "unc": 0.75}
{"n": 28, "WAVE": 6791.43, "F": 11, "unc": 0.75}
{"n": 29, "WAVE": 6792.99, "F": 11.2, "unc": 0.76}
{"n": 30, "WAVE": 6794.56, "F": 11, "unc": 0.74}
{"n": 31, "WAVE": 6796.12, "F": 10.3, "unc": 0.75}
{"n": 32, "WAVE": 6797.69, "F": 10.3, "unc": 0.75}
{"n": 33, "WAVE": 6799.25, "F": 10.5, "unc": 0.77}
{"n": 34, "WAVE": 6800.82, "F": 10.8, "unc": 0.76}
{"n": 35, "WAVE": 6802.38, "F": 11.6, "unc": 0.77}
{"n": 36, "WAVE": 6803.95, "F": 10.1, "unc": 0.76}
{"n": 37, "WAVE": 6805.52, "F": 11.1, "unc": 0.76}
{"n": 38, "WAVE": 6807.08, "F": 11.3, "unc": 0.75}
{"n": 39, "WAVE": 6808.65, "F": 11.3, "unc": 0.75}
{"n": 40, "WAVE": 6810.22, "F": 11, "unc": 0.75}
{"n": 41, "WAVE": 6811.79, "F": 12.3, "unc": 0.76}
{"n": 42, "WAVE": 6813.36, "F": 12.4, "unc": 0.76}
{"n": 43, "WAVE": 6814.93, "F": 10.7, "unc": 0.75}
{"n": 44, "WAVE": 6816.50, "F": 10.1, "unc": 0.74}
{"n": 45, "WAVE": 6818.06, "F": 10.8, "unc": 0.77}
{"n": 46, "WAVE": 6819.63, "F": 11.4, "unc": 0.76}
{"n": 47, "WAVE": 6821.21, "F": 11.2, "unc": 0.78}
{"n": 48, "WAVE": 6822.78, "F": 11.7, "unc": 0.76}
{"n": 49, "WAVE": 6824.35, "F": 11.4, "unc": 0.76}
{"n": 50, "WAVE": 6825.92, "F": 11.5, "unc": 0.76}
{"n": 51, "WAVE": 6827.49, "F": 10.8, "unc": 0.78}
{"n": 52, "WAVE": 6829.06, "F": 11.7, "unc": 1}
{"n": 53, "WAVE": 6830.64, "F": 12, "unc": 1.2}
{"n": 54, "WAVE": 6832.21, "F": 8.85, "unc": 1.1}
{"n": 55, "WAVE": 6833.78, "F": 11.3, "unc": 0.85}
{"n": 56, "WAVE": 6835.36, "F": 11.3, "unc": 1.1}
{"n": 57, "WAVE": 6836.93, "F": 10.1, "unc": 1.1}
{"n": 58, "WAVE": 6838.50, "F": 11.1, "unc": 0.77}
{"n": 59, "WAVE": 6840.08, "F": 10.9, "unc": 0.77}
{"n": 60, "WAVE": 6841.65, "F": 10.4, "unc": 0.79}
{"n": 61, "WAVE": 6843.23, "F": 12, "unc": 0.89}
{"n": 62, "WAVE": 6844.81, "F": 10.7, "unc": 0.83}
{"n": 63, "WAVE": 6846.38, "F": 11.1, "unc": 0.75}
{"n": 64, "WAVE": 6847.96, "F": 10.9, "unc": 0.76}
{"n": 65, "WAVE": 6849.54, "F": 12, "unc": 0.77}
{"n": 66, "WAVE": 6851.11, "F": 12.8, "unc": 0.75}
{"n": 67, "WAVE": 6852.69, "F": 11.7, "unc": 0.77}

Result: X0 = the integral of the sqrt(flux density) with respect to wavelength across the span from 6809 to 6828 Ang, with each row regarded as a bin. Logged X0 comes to 63.8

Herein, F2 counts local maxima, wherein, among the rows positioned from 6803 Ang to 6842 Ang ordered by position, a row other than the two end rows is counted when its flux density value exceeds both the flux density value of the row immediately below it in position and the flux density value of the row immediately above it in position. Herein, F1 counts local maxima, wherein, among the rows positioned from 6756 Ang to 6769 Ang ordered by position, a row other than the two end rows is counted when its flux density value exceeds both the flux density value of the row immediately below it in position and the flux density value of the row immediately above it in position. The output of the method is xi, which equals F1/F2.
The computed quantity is 0.3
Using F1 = 2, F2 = 6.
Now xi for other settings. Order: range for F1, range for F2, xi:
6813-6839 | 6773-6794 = 1.3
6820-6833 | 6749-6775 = 0.6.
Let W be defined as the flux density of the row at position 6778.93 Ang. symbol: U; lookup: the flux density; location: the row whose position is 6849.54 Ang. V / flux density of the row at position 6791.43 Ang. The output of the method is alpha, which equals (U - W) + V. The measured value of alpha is 11.0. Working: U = 12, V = 11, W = 12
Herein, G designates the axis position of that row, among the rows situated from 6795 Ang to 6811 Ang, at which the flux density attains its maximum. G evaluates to 6802.38 Ang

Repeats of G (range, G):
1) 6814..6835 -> 6830.64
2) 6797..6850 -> 6813.36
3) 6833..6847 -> 6843.23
